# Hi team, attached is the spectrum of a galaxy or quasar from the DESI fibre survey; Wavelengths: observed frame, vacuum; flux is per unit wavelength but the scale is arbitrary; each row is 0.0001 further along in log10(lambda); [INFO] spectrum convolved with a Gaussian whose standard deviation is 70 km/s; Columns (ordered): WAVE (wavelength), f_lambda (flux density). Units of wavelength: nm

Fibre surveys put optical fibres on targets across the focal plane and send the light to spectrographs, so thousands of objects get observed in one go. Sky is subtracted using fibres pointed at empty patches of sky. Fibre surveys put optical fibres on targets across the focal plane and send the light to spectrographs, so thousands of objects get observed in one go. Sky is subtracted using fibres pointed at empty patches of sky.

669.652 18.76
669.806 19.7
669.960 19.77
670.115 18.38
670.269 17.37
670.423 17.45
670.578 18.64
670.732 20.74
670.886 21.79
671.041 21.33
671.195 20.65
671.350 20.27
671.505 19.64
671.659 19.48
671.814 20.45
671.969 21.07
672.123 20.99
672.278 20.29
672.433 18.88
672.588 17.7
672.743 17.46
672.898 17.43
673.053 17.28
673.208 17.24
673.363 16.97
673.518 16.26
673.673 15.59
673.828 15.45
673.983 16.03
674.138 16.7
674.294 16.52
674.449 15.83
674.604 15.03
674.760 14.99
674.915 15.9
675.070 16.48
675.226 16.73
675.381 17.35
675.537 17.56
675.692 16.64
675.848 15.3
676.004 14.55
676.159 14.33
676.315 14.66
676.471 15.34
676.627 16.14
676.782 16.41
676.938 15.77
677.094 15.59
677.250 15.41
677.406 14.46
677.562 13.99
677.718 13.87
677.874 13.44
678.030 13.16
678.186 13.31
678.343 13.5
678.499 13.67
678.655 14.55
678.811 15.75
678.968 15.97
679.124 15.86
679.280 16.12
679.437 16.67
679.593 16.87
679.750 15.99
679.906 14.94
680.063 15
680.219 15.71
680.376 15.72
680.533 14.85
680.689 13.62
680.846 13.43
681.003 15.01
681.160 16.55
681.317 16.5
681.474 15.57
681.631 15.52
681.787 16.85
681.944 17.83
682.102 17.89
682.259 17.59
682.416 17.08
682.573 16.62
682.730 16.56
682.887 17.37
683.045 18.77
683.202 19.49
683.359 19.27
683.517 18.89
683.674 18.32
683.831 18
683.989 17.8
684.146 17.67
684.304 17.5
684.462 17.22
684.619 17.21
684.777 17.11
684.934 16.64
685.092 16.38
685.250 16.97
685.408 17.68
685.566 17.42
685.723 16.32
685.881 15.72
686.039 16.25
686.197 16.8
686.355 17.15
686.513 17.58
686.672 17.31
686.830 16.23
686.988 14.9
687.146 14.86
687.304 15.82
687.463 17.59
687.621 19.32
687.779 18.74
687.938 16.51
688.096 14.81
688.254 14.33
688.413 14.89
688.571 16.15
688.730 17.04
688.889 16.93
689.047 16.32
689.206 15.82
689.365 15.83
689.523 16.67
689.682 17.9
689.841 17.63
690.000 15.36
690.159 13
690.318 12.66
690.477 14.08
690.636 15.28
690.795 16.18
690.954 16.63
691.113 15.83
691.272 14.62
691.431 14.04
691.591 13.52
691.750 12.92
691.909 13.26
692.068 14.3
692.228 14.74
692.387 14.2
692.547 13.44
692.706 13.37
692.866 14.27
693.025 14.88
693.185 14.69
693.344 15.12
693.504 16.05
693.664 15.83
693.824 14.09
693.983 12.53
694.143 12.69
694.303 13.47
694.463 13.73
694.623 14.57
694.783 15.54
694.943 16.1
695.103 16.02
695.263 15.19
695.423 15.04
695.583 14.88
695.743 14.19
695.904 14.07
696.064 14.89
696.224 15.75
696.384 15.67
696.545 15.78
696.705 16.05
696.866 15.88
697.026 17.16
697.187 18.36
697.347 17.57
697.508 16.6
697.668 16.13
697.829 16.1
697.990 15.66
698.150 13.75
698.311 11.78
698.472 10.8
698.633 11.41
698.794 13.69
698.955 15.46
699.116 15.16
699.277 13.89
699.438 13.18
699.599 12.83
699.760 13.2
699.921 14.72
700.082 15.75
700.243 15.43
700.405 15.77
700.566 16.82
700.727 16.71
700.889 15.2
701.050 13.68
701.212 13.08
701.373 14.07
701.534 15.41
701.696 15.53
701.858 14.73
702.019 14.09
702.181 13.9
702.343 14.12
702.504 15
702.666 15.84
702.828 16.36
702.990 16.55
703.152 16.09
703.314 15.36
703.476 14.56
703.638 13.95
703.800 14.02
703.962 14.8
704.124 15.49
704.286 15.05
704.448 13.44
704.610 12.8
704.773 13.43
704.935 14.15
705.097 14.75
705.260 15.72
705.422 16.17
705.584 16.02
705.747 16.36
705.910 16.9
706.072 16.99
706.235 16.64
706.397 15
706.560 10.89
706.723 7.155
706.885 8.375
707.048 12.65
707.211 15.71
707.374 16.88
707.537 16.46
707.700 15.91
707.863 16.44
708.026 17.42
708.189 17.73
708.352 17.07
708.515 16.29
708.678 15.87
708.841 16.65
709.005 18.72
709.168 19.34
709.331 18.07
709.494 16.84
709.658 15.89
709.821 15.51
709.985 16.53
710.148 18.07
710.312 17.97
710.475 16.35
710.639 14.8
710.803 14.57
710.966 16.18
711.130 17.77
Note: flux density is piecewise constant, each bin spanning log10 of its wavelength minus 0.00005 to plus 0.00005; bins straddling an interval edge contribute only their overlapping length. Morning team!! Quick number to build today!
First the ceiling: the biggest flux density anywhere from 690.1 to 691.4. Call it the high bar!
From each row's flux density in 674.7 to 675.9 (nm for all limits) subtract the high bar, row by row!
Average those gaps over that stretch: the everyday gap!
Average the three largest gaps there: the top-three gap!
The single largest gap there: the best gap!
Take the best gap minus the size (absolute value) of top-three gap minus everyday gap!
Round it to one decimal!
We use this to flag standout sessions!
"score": 0.1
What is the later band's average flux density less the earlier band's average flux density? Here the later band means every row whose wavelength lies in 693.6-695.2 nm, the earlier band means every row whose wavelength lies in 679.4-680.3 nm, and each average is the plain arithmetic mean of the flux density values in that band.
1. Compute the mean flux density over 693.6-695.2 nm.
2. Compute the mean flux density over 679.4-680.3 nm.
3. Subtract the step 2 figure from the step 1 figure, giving -1.4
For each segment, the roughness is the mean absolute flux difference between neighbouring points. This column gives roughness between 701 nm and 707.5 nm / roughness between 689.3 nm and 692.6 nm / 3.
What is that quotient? 0.36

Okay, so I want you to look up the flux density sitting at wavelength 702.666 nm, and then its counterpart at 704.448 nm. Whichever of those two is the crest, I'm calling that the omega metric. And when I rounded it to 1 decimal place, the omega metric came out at 15.8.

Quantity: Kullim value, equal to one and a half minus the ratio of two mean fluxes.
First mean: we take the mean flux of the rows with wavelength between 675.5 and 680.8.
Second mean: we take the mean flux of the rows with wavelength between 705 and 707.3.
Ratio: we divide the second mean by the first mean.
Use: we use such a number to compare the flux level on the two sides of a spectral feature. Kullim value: 0.56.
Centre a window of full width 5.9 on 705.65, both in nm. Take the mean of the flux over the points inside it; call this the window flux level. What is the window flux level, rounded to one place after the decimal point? 15.0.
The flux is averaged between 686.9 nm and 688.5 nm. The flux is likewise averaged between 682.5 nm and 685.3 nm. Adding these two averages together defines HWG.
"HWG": 33.8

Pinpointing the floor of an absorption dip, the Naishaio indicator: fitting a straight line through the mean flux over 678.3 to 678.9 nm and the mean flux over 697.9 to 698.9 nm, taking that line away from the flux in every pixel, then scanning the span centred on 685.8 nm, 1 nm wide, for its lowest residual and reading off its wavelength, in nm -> 685.881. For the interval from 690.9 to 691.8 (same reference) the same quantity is 691.750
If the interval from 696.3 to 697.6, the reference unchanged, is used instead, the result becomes 696.384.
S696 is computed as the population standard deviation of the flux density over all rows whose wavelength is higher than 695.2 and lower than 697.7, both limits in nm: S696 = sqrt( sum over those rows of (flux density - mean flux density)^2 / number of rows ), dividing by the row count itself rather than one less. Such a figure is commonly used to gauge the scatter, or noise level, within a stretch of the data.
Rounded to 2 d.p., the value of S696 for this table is 1.13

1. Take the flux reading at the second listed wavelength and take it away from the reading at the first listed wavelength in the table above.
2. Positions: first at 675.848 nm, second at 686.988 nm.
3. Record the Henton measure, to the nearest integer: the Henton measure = 0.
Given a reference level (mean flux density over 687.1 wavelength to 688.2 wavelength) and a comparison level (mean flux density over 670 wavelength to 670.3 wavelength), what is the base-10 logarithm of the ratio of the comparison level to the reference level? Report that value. 0.03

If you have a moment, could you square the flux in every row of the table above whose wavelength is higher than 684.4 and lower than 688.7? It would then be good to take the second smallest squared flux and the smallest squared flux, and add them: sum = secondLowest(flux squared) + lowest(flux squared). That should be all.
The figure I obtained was 425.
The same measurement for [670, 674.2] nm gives 482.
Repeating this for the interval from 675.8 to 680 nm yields 350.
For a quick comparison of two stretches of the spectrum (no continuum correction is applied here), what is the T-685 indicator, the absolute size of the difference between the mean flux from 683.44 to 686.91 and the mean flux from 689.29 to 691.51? 1.8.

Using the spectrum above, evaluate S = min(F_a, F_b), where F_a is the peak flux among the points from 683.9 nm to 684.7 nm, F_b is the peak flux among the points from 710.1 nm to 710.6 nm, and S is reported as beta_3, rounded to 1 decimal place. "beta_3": 17.8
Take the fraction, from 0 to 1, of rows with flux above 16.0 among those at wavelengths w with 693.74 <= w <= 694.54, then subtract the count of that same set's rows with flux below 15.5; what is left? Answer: -5.0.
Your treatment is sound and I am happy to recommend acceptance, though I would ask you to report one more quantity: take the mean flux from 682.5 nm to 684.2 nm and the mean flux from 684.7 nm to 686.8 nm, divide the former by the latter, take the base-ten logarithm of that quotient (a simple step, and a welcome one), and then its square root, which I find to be 0.17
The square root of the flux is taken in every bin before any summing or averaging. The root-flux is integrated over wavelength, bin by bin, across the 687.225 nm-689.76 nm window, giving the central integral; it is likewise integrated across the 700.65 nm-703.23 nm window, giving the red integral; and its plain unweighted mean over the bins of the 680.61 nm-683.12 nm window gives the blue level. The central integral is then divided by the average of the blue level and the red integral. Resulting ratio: 1.47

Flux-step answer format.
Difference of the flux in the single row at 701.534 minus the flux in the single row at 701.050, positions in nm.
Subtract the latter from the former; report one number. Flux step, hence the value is 1.7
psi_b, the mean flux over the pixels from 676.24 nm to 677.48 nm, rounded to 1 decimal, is 15.5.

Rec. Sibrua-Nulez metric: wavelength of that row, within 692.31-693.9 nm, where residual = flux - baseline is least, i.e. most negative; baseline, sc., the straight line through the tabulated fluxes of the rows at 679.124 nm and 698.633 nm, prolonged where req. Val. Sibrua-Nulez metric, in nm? 692.706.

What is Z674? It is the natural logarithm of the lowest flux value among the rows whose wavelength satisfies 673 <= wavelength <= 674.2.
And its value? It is 2.74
